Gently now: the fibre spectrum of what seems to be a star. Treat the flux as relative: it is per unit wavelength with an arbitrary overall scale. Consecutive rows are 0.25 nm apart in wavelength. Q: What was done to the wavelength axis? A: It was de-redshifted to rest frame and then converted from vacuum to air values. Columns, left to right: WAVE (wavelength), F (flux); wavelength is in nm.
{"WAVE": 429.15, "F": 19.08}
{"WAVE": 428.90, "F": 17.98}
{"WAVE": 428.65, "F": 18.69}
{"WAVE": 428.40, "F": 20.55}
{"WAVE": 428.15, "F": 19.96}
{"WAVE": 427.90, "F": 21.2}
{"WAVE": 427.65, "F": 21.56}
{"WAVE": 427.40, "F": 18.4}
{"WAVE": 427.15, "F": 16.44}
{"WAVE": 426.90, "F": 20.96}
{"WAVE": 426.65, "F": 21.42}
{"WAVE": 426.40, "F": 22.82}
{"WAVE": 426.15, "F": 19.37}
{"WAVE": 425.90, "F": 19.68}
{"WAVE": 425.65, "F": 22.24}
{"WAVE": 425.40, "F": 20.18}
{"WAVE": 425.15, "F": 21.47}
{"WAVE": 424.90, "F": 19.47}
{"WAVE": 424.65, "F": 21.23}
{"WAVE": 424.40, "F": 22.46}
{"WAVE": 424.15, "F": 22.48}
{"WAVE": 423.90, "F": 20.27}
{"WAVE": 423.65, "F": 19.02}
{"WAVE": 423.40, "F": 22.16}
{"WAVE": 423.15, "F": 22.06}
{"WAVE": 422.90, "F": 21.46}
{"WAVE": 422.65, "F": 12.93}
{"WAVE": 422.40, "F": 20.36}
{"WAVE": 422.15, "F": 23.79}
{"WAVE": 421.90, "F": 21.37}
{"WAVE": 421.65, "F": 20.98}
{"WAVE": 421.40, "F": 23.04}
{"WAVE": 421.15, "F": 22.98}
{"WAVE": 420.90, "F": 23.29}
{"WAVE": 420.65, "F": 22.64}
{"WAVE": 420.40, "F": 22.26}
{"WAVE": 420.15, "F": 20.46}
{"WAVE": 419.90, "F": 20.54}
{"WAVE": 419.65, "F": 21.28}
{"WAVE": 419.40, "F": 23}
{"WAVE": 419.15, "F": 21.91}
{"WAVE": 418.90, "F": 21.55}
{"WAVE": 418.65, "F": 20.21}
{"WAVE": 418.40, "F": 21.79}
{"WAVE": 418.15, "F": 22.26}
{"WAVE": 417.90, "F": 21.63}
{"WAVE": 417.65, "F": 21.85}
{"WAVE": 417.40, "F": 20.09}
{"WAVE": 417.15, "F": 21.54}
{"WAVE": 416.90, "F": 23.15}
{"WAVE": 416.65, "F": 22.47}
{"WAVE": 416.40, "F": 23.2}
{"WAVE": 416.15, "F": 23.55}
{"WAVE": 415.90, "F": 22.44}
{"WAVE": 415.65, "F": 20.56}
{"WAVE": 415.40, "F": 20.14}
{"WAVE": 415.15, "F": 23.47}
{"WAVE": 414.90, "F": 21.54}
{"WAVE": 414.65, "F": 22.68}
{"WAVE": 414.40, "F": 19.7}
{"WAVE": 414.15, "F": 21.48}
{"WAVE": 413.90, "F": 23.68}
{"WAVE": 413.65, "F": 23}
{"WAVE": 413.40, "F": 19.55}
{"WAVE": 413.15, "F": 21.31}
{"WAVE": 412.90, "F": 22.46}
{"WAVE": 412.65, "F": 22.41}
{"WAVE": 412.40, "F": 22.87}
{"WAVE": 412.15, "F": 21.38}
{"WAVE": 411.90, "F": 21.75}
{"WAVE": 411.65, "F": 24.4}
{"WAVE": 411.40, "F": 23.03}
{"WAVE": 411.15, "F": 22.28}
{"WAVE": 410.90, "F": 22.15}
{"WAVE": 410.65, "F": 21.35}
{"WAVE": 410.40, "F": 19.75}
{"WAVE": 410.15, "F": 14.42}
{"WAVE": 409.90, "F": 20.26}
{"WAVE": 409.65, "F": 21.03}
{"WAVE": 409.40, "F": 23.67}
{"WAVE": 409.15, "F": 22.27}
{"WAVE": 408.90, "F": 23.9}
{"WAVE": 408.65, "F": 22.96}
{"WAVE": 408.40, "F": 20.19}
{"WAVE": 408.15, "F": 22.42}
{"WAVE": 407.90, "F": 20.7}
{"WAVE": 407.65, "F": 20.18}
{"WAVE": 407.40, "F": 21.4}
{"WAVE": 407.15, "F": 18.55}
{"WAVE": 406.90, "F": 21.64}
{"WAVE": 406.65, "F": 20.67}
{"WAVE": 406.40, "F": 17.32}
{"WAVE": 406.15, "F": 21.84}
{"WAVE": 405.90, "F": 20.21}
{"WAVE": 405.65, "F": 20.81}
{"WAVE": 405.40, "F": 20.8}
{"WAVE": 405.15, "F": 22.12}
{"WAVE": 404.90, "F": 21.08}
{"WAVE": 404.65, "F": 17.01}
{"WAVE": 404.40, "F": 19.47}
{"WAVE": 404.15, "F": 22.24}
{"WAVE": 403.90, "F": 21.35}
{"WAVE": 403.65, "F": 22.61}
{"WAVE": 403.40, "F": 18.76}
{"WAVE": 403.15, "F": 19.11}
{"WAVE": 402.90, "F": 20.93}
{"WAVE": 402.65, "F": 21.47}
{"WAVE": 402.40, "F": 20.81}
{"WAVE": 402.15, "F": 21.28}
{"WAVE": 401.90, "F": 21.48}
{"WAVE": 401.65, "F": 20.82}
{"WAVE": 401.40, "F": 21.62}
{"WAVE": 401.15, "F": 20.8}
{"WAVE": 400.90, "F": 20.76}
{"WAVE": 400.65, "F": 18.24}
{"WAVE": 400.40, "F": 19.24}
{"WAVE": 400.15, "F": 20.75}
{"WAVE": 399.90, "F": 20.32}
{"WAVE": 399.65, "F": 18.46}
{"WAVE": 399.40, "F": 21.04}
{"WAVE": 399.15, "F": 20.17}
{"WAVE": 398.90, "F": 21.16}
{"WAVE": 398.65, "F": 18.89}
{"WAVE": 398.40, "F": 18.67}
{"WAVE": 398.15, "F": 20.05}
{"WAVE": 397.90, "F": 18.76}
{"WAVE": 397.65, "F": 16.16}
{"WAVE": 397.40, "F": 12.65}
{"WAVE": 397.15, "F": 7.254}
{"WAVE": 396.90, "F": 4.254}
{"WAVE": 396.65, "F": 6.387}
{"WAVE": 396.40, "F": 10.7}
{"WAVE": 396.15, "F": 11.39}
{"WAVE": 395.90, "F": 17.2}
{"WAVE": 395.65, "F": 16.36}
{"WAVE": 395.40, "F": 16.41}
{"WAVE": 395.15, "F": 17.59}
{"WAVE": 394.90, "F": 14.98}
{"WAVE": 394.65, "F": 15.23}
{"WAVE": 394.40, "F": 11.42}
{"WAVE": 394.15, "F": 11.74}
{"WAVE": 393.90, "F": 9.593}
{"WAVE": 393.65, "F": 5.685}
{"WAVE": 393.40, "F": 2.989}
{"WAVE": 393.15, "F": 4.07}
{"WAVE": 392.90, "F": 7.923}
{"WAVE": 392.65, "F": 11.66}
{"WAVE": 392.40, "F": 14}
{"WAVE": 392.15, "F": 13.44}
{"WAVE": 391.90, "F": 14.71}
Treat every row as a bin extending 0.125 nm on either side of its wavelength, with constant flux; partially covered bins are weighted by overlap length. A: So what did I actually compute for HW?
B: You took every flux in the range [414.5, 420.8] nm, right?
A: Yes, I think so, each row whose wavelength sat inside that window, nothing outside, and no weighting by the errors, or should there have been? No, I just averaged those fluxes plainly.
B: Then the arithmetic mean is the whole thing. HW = 21.8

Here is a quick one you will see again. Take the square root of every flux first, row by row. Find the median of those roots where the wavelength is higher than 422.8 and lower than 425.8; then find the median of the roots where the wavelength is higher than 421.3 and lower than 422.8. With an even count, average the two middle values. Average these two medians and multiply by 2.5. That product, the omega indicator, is 11.5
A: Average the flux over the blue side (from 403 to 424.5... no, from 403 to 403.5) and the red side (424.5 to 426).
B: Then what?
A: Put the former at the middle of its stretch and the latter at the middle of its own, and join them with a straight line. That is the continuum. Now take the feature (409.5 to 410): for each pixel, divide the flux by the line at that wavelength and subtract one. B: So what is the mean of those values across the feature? 0.06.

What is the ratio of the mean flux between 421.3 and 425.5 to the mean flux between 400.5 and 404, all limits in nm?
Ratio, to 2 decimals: 1.01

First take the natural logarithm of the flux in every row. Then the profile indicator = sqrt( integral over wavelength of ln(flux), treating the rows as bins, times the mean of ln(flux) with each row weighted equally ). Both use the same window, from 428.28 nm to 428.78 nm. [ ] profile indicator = 2.10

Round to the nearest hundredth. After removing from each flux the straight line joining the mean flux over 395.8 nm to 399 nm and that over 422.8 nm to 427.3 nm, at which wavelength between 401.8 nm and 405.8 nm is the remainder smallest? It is 404.65 nm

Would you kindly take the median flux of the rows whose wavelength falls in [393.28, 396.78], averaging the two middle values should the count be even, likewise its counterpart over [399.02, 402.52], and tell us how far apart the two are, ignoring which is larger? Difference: 9.2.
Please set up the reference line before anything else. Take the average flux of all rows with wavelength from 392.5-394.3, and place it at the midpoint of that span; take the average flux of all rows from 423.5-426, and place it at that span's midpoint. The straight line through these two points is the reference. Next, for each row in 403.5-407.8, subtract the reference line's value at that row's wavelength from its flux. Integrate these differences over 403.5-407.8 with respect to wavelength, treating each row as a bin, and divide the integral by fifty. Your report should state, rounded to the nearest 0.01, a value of 0.66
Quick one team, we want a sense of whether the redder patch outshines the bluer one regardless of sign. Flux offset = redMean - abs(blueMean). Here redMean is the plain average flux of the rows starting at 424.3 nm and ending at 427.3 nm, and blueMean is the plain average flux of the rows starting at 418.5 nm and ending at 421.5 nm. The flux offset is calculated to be -1.3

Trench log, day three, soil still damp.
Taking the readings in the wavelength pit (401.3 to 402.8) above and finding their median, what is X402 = 21.4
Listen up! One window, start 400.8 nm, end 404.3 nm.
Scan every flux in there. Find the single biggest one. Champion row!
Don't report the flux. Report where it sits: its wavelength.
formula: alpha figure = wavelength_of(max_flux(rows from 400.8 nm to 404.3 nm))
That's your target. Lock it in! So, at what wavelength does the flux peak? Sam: 403.65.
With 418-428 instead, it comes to 422.15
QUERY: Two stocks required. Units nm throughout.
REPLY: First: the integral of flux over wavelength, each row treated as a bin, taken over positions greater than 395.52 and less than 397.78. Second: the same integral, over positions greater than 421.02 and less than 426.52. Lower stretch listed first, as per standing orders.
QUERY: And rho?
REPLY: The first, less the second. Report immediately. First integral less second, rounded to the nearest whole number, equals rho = -90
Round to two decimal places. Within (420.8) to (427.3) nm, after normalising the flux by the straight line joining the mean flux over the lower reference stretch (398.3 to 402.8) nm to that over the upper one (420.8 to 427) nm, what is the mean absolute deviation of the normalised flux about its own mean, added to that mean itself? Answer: 1.07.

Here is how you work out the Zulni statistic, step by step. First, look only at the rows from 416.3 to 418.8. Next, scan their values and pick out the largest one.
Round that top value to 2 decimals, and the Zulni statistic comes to 23.20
